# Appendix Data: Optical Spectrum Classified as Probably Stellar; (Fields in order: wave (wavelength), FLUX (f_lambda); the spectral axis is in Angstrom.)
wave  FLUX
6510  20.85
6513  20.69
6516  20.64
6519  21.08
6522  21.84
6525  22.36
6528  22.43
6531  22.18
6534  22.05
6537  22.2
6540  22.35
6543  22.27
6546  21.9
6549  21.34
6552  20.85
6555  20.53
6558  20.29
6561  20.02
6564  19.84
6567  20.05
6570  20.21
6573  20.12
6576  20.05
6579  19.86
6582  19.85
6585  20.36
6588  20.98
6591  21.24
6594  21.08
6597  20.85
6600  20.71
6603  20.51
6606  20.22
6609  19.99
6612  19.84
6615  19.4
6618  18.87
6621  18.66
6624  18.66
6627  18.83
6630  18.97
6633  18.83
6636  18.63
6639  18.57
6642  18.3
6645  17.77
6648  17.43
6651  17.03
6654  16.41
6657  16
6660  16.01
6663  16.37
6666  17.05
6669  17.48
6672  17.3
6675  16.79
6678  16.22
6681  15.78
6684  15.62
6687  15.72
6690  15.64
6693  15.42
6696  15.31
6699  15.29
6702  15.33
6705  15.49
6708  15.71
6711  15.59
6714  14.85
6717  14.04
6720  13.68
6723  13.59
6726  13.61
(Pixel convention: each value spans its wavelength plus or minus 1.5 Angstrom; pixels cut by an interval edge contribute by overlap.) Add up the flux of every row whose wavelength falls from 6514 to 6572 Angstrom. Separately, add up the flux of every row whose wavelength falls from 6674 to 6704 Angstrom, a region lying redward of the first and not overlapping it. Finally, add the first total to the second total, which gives 562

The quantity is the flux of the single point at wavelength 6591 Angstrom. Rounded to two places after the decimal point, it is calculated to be 21.24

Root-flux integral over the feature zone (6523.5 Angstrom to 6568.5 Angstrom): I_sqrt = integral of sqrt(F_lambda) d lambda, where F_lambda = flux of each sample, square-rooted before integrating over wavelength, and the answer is 208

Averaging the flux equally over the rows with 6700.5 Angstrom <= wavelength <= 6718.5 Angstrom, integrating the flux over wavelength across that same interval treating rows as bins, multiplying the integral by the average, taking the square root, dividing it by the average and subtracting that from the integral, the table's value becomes 269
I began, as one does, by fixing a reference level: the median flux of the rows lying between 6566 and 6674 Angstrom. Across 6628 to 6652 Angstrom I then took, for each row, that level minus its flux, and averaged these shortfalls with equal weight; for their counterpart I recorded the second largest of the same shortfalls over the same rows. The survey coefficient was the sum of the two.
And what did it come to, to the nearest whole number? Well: 2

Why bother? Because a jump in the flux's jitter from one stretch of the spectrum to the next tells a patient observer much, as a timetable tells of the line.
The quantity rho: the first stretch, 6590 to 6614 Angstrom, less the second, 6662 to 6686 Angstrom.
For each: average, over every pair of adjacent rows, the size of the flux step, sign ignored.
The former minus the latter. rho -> -0.2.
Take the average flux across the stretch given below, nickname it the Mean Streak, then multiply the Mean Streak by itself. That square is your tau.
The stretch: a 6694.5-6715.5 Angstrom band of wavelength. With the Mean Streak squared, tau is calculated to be 236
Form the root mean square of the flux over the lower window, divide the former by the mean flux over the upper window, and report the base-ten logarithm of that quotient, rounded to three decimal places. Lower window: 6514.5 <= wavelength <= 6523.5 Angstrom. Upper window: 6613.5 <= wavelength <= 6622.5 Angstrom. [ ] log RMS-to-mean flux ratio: 0.048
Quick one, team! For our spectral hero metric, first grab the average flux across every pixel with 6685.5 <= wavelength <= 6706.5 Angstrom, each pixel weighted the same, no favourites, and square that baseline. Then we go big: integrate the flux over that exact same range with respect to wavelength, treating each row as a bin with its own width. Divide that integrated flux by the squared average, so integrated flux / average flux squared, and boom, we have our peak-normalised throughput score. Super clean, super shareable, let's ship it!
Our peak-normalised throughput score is 1.36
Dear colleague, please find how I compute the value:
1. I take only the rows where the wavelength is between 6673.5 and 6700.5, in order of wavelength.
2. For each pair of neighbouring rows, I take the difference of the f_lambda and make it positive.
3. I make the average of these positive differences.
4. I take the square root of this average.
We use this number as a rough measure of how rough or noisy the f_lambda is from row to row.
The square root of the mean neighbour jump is 0.46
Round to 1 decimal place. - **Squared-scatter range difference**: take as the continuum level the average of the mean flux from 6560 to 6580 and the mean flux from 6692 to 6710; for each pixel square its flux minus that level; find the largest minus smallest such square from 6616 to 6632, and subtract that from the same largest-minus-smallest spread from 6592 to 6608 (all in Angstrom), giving 4.4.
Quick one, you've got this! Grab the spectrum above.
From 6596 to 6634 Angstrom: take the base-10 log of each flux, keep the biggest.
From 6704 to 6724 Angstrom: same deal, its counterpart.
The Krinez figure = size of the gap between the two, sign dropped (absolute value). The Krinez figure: 0.12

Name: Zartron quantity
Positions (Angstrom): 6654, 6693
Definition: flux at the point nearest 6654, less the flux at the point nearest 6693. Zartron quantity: 1.0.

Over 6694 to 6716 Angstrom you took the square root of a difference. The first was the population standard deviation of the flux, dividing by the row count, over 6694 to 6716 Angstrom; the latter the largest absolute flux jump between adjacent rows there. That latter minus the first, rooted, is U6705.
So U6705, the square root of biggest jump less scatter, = 0.70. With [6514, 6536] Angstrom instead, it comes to 0.36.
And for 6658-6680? 0.40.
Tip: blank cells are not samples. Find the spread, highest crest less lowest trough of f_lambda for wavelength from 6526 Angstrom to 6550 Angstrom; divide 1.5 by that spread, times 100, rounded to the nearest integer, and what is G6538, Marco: 138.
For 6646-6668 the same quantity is 105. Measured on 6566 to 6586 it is 294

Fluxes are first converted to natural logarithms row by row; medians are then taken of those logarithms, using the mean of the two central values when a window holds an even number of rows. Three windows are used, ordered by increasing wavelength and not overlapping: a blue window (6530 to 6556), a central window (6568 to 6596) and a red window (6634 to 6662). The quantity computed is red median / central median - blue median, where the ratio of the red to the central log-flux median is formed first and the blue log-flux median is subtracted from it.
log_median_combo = -2.14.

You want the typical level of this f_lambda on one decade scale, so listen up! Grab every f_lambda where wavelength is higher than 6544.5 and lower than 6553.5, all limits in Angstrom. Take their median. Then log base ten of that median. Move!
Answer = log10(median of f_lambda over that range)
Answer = 1.33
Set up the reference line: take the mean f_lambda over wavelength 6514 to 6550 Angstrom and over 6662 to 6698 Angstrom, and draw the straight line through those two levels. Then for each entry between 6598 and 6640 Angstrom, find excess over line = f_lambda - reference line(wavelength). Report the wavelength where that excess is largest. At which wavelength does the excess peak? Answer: 6600 Angstrom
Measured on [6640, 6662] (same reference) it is 6642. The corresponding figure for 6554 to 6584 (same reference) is 6582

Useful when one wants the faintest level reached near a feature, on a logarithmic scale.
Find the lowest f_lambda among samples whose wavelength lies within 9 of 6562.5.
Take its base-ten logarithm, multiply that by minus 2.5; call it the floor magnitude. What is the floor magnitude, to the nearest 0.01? -3.24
